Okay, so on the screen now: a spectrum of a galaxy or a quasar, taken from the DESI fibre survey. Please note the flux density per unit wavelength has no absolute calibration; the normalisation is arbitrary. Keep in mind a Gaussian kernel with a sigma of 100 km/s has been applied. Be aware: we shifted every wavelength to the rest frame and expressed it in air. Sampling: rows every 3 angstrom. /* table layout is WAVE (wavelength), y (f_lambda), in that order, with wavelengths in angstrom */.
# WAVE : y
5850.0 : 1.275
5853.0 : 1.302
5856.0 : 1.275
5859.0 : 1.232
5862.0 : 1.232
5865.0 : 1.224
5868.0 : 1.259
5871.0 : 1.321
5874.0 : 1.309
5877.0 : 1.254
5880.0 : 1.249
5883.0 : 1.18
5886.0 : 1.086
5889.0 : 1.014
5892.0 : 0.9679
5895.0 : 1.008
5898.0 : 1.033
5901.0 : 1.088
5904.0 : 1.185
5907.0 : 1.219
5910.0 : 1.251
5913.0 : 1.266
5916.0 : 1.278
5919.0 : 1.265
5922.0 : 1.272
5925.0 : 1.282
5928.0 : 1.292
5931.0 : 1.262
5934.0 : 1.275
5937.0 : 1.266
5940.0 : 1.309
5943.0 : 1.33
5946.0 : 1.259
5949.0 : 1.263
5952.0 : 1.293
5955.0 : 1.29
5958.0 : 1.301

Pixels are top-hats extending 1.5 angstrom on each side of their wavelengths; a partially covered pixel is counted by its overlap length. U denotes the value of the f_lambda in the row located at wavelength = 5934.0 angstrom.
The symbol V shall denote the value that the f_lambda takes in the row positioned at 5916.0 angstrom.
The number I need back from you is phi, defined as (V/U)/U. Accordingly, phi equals 0.786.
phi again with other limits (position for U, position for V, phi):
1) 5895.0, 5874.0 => 1.288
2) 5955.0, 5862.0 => 0.740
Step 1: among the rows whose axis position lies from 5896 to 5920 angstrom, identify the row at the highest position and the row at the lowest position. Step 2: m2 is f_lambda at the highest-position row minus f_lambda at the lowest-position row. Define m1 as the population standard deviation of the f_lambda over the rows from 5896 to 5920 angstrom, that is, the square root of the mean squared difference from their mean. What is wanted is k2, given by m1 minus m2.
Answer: -0.15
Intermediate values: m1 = 0.09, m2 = 0.23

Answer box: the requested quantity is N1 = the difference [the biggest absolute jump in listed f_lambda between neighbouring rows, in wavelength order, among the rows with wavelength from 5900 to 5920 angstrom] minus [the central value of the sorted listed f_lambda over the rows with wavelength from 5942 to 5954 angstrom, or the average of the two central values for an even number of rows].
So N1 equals -1.18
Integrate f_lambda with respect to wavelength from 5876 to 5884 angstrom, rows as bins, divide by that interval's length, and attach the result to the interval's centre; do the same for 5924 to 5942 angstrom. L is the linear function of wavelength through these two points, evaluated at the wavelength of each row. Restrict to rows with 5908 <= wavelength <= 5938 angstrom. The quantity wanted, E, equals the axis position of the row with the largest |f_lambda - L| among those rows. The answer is 5937.0 angstrom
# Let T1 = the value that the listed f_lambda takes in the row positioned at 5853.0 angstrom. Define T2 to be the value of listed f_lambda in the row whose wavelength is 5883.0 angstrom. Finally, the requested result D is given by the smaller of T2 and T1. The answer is 1.18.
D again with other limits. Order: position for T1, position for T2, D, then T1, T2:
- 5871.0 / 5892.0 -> 0.97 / 1.321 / 0.9679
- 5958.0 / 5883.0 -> 1.18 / 1.301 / 1.18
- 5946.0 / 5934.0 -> 1.26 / 1.259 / 1.275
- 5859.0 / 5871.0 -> 1.23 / 1.232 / 1.321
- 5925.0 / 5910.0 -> 1.25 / 1.282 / 1.251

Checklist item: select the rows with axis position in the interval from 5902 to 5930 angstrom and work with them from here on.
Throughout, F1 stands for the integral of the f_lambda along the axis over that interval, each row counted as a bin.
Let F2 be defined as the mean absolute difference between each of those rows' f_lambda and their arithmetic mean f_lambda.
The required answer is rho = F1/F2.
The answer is 1374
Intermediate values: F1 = 35.1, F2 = 0.026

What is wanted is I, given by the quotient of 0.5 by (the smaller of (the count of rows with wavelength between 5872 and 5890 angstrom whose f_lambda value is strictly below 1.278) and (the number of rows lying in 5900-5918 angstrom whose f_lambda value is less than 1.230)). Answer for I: 0.167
